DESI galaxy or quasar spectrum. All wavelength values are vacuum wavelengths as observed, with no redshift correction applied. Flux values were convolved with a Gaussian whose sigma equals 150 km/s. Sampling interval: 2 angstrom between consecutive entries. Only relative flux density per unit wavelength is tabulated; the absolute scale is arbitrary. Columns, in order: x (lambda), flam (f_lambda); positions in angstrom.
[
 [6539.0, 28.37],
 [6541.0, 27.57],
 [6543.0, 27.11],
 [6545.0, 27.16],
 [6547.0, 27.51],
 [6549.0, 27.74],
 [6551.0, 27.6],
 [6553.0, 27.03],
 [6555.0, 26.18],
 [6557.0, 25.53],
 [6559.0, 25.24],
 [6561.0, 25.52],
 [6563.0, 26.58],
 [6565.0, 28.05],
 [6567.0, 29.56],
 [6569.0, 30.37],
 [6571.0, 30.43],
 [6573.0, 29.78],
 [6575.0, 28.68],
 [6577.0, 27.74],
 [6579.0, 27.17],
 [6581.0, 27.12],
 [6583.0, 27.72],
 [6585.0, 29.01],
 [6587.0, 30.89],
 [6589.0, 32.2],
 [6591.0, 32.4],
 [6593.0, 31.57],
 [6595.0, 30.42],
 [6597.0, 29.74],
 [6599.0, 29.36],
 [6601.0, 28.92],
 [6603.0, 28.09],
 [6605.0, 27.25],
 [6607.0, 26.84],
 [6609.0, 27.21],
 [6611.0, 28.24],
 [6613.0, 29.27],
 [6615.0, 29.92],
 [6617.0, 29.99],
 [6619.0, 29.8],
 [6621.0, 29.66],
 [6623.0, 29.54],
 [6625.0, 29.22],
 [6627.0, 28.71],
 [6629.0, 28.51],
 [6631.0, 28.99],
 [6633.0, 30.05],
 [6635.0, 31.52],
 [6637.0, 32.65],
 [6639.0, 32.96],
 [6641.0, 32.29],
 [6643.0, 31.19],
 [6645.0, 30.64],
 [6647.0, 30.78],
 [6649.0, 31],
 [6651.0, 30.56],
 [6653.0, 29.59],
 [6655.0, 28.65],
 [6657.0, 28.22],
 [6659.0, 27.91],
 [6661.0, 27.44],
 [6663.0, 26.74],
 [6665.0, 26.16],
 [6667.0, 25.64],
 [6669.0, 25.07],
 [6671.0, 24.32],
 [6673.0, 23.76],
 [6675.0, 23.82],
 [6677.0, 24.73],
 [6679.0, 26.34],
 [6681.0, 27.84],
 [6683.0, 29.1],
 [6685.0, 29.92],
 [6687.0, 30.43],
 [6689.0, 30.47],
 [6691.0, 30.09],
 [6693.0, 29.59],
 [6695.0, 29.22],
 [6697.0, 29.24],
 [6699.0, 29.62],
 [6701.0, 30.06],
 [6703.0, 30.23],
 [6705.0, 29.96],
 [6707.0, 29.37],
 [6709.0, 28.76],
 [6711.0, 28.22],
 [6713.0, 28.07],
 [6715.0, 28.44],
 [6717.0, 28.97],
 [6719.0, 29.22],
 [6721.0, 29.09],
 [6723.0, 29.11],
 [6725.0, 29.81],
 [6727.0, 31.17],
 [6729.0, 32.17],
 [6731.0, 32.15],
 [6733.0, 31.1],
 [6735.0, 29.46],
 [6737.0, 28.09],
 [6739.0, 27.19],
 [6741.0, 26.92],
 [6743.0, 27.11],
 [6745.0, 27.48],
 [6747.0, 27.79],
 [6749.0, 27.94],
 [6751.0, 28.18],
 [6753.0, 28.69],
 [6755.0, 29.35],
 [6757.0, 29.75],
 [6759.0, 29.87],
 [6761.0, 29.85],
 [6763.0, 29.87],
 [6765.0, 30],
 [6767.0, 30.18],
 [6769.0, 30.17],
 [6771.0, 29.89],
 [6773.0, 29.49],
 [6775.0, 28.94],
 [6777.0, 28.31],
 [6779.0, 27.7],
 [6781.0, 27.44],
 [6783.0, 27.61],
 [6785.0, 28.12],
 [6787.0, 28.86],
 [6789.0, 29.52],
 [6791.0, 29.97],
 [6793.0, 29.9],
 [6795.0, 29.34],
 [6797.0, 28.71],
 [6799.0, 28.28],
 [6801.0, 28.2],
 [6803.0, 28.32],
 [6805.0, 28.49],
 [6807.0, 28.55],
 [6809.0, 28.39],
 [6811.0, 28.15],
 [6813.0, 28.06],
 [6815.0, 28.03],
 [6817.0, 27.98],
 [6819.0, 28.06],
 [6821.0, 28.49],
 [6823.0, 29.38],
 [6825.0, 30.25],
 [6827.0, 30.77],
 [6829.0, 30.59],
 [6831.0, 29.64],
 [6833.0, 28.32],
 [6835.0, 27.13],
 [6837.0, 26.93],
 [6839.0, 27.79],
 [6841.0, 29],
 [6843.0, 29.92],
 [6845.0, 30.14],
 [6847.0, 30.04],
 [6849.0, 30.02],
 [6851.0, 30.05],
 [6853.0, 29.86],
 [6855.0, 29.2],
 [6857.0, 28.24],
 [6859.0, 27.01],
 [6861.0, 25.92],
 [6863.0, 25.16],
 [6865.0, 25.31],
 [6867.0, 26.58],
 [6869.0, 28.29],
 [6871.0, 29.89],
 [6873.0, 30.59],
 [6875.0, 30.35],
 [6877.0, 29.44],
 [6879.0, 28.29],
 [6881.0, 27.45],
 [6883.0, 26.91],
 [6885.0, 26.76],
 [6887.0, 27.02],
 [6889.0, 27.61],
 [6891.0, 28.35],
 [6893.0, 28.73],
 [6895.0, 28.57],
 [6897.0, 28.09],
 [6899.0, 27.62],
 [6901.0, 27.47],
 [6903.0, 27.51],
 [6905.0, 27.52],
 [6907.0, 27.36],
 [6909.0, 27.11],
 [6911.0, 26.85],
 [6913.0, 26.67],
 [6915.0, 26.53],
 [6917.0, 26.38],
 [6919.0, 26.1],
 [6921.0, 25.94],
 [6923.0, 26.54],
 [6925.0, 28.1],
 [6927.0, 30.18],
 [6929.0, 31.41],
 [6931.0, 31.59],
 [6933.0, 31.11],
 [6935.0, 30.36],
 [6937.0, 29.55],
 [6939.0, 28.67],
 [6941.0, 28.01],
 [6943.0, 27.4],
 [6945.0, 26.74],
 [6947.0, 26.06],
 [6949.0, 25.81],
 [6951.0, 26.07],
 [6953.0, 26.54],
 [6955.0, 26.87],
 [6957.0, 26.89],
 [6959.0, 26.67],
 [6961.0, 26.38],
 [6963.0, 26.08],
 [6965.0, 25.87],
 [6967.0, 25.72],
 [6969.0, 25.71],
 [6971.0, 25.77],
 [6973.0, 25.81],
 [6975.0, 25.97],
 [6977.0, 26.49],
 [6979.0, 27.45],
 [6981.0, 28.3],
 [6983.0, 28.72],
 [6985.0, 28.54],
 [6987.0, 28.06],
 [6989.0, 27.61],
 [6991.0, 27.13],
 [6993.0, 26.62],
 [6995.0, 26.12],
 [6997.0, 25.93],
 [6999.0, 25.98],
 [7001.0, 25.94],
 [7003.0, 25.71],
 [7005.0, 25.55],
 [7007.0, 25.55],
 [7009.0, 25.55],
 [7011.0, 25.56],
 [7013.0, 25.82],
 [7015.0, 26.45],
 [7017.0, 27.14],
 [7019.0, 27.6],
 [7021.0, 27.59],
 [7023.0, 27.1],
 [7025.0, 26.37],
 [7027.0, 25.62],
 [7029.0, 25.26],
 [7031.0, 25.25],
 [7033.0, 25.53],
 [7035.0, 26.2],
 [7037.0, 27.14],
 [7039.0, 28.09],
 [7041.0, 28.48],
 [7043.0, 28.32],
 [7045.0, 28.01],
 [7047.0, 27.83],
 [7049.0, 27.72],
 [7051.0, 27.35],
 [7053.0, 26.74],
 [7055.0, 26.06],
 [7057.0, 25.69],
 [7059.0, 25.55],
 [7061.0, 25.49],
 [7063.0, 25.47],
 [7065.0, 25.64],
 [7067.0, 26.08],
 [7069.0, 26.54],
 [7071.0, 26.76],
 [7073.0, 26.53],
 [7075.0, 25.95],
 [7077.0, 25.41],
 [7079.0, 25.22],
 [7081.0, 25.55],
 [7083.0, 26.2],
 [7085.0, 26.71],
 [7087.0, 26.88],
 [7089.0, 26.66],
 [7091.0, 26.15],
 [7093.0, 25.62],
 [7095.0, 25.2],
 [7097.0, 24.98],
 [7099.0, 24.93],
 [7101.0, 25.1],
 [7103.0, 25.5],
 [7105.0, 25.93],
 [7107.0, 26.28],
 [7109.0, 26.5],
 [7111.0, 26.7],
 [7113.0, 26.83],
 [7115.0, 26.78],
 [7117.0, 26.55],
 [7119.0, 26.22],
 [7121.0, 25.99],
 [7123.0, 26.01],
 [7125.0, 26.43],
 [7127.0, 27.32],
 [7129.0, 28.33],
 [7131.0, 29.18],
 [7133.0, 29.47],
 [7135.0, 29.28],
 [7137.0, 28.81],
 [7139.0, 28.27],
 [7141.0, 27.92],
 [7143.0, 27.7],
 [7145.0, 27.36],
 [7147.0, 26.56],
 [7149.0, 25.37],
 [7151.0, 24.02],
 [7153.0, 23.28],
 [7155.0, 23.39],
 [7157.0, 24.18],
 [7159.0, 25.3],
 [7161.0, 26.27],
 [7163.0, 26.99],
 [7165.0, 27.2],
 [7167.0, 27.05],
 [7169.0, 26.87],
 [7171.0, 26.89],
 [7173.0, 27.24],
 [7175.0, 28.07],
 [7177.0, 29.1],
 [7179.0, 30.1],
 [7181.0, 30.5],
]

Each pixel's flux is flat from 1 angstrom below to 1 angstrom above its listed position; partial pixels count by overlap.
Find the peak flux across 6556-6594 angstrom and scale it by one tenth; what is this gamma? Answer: 3.24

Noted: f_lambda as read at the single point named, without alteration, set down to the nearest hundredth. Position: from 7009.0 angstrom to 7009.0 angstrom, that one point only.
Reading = 25.55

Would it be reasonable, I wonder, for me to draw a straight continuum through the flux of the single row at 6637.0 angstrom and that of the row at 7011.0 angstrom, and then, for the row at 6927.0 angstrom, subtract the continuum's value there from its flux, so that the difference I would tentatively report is 3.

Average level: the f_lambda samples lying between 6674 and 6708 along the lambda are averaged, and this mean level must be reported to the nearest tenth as 28.8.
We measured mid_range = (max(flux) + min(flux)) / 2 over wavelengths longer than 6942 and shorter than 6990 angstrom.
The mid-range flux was 27.2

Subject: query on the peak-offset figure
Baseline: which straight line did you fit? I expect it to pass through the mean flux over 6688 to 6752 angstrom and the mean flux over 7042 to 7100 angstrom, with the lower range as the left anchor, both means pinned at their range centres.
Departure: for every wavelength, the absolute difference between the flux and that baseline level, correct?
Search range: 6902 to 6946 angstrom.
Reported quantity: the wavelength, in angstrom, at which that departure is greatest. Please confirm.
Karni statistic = 6931.0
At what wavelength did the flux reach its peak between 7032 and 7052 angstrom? 7041.0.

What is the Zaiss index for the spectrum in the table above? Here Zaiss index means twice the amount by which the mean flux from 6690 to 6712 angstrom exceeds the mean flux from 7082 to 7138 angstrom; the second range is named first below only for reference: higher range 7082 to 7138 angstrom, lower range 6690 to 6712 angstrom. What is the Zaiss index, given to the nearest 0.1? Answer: 5.7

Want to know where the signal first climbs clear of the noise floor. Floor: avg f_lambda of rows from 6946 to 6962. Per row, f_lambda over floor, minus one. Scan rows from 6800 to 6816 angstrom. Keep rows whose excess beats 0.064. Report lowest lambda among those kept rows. 6801.0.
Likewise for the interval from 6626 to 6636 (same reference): 6627.0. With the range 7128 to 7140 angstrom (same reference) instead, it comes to 7129.0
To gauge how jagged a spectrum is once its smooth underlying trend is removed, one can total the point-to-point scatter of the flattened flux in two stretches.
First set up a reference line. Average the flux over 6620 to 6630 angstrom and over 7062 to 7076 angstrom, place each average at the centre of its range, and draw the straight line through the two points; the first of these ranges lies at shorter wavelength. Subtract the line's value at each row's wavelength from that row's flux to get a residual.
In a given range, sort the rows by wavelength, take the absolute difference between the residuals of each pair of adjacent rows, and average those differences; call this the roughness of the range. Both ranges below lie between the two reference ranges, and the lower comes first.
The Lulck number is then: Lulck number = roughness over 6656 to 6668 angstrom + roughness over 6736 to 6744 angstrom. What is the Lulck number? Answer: 0.95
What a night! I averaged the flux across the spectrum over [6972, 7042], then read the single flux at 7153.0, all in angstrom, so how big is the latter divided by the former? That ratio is 0.874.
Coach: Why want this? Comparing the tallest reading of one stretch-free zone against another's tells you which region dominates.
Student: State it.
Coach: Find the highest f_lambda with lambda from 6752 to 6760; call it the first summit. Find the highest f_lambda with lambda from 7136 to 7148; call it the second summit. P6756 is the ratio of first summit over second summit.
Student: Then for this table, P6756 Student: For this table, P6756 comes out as 1.04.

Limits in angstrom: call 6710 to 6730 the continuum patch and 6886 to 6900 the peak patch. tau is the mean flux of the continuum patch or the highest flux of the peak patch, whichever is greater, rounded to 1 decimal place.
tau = 29.4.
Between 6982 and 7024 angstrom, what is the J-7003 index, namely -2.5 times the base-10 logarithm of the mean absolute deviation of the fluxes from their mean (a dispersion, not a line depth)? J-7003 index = 0.1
